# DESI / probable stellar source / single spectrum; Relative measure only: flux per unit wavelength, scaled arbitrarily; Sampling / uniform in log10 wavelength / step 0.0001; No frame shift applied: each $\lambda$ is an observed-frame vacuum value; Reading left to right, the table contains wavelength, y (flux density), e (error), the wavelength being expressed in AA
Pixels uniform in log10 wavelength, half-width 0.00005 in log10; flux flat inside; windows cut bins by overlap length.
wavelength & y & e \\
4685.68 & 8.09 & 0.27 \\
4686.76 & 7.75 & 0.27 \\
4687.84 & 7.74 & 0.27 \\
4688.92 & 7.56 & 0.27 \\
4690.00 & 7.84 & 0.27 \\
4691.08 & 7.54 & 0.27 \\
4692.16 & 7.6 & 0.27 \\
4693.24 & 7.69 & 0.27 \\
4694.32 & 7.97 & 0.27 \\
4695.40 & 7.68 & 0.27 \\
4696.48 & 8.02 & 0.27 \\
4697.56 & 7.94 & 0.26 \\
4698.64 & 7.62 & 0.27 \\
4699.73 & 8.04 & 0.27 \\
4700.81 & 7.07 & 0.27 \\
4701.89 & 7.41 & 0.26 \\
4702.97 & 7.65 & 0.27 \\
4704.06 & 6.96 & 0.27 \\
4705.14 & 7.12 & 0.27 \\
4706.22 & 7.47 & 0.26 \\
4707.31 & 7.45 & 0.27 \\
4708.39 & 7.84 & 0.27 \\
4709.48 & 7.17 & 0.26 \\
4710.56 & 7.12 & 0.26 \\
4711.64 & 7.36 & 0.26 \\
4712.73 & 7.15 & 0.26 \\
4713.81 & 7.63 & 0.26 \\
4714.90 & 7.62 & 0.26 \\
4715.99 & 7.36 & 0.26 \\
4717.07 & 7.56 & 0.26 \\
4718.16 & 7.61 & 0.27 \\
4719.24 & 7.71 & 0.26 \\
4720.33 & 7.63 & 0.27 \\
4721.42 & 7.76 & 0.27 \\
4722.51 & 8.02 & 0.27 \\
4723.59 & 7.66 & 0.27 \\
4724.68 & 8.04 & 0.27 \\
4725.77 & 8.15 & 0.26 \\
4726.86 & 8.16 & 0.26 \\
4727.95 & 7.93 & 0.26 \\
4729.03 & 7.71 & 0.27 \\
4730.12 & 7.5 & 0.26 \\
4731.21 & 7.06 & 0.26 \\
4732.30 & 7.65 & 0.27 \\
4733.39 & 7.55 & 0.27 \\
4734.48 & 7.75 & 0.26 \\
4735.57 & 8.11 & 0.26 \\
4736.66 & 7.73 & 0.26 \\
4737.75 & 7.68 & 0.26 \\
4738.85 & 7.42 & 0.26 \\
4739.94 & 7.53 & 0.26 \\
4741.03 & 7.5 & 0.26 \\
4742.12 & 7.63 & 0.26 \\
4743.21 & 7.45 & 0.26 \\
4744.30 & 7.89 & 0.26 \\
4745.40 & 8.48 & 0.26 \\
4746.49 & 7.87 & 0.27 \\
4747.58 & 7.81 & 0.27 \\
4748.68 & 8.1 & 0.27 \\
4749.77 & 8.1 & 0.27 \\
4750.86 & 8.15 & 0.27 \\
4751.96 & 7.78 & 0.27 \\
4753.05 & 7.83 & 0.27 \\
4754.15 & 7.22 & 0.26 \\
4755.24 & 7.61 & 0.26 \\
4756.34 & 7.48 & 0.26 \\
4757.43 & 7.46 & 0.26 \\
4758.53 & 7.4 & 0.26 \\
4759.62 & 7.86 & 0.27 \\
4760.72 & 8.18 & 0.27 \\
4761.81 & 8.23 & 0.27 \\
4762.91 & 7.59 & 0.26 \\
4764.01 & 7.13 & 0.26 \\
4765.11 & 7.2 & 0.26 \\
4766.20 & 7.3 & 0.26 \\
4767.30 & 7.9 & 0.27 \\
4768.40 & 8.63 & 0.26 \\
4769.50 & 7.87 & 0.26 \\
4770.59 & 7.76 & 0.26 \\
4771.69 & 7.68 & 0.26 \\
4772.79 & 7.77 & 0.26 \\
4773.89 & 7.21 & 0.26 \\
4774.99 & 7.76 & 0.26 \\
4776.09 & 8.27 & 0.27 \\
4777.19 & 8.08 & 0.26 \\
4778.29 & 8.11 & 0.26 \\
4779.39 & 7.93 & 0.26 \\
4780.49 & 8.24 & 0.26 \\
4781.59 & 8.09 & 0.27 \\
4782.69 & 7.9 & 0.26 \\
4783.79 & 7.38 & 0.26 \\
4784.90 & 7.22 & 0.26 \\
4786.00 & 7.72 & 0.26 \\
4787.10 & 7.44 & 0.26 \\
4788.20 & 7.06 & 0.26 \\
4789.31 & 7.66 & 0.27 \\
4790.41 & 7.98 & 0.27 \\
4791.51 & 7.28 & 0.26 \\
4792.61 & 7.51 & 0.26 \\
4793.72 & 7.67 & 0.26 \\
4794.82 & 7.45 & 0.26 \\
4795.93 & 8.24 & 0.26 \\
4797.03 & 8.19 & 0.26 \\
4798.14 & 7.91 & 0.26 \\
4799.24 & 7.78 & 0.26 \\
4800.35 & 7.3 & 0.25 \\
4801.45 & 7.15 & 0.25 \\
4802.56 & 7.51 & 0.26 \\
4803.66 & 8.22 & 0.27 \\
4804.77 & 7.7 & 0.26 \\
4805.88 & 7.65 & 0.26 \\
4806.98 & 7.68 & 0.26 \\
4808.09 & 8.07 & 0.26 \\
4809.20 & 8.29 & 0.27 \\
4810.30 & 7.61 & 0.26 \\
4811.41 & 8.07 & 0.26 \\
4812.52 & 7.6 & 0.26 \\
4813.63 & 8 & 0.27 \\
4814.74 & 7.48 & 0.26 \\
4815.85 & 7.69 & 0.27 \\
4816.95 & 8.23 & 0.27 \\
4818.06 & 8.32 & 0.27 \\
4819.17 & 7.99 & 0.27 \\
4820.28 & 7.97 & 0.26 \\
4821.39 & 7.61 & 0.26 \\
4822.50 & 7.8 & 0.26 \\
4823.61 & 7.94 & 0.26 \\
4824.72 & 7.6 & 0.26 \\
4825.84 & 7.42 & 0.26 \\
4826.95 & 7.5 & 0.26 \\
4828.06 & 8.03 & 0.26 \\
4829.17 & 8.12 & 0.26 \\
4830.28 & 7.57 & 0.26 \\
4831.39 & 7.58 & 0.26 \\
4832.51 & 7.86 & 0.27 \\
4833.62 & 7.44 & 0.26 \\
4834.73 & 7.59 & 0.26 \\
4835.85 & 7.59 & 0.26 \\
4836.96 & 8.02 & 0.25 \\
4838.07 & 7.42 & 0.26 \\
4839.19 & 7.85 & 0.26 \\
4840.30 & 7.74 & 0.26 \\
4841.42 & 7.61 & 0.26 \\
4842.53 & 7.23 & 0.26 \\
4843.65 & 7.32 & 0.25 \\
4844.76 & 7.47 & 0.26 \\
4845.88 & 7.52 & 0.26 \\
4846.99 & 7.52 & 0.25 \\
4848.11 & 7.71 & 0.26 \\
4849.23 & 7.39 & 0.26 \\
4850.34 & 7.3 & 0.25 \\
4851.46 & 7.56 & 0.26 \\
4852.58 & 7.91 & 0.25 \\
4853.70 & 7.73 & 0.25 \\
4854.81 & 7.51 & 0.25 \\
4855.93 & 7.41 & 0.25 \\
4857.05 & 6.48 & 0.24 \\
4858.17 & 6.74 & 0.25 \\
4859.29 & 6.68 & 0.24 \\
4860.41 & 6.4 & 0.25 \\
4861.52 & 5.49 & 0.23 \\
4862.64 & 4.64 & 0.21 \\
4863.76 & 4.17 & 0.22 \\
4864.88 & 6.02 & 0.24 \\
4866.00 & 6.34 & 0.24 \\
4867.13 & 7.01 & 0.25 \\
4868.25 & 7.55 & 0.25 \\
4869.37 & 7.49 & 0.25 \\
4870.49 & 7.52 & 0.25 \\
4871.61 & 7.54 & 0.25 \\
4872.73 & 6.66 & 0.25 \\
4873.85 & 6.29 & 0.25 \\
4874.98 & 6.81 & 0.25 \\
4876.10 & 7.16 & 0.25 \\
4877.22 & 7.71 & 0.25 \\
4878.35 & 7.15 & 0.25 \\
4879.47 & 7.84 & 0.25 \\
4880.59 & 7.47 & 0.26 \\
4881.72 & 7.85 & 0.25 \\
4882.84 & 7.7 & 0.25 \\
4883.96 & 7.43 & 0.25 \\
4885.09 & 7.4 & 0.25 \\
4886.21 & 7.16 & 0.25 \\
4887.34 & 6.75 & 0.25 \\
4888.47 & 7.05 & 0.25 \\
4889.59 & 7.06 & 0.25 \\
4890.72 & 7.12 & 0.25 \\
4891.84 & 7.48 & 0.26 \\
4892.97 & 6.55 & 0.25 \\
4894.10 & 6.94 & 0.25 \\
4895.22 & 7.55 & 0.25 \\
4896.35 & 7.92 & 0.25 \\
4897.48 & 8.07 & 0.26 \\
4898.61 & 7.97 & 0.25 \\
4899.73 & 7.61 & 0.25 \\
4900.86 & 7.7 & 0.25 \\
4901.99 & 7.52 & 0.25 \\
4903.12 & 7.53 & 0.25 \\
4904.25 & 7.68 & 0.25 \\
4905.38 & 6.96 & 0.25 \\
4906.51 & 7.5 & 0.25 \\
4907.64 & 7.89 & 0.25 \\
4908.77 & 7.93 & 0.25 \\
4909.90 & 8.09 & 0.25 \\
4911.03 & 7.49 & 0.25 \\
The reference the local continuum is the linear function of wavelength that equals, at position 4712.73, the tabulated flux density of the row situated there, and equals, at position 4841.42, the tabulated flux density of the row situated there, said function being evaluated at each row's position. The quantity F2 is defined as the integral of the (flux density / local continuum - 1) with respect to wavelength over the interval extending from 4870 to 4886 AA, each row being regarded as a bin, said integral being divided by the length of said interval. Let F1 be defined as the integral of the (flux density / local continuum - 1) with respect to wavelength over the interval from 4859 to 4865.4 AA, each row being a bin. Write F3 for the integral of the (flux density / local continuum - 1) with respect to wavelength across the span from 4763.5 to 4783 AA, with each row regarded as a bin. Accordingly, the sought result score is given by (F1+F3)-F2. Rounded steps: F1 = -1.8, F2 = -0.05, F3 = 1.2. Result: -0.5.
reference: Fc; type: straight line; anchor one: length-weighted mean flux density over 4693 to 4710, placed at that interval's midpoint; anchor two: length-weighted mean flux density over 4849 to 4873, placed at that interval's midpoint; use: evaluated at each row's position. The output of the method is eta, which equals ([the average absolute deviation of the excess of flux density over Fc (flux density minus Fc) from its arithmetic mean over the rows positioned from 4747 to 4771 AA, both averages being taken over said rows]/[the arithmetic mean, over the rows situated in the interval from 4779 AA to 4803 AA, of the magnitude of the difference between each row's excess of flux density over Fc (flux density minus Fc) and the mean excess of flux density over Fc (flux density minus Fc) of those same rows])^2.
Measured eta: 1.06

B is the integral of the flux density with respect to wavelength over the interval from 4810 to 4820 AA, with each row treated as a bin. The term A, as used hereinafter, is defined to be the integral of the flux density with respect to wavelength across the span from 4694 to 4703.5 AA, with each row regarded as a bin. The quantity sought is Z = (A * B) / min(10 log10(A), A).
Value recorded 310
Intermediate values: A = 73.2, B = 79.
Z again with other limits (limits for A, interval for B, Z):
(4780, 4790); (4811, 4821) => 321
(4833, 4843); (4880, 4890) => 297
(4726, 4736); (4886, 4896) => 290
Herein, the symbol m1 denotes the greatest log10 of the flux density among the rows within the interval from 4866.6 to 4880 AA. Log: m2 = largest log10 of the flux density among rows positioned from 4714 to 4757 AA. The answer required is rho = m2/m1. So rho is 1.04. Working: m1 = 0.894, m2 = 0.928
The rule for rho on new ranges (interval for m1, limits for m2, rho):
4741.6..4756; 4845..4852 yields 0.96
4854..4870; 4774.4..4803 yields 1.05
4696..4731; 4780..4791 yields 1.00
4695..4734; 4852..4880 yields 0.99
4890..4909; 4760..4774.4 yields 1.03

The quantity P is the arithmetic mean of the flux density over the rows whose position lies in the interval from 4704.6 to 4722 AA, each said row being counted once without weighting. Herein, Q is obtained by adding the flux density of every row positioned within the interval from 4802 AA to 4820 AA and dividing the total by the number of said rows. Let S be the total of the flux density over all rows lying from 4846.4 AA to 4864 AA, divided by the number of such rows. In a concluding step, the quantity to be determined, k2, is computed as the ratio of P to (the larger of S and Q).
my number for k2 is 0.95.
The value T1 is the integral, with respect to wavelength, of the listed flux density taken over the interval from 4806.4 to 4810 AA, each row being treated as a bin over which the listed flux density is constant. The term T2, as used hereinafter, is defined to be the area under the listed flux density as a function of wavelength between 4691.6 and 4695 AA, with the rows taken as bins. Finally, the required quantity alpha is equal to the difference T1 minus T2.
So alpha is 2.4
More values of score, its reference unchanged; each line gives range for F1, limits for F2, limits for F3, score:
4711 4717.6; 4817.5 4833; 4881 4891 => -0.4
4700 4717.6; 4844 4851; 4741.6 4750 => 1.4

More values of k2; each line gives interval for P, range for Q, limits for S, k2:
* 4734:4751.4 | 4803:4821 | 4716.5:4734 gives 0.99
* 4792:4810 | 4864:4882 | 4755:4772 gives 1.01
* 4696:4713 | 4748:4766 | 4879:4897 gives 0.97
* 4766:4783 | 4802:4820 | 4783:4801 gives 1.00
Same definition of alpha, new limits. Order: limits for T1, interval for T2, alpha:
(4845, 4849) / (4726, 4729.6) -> 1.5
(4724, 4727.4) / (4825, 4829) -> -3.2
